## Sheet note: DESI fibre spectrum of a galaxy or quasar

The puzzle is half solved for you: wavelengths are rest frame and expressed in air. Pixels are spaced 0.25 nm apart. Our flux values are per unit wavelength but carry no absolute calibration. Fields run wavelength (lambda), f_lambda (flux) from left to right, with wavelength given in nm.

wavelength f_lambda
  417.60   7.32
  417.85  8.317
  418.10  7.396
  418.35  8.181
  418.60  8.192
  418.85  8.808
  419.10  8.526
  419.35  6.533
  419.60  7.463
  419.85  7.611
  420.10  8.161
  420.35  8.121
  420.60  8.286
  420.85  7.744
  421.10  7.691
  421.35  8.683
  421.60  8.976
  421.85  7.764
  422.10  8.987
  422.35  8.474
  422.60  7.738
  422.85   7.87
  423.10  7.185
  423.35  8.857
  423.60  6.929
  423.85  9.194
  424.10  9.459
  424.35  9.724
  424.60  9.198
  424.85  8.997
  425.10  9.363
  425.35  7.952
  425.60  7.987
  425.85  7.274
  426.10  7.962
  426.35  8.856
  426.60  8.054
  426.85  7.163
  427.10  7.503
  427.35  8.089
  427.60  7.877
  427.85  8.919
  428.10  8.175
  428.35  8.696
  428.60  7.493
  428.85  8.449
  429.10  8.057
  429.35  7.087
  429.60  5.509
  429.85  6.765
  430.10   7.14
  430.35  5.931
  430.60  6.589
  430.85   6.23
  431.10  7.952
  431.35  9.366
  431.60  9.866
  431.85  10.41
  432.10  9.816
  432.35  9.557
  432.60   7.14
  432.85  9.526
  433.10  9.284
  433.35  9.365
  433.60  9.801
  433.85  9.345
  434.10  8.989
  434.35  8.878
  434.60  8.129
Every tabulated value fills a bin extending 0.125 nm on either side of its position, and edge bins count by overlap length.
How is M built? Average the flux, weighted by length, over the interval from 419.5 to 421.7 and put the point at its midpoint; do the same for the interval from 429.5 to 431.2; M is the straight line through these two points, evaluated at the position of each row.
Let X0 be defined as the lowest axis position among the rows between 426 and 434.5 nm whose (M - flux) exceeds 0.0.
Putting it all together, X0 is 429.60 nm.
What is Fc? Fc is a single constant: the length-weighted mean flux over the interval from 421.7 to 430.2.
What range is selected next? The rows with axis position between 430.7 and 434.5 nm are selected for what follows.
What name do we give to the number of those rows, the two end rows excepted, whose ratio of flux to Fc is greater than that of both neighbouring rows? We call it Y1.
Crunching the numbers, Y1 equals 3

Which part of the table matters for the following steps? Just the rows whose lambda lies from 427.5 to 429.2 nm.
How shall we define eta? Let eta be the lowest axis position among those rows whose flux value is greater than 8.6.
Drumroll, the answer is 427.85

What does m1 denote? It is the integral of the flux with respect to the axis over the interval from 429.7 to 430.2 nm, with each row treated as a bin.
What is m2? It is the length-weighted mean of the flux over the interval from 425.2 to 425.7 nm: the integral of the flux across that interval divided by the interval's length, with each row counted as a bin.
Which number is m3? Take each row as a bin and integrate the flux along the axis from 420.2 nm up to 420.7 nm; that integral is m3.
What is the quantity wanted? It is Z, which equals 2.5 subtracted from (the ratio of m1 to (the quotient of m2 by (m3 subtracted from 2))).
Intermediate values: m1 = 3.4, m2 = 8.0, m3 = 4.10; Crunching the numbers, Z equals -3.40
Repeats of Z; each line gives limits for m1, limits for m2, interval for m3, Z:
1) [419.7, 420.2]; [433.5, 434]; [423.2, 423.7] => -3.30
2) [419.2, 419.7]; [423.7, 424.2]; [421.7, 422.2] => -3.34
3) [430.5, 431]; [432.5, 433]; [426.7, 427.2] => -3.14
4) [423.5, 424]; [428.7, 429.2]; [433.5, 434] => -3.88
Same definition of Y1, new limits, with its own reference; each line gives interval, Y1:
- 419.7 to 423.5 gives 5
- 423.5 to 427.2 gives 4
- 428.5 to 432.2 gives 4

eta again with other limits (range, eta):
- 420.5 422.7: 421.35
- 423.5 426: 423.85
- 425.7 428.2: 426.35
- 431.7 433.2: 431.85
